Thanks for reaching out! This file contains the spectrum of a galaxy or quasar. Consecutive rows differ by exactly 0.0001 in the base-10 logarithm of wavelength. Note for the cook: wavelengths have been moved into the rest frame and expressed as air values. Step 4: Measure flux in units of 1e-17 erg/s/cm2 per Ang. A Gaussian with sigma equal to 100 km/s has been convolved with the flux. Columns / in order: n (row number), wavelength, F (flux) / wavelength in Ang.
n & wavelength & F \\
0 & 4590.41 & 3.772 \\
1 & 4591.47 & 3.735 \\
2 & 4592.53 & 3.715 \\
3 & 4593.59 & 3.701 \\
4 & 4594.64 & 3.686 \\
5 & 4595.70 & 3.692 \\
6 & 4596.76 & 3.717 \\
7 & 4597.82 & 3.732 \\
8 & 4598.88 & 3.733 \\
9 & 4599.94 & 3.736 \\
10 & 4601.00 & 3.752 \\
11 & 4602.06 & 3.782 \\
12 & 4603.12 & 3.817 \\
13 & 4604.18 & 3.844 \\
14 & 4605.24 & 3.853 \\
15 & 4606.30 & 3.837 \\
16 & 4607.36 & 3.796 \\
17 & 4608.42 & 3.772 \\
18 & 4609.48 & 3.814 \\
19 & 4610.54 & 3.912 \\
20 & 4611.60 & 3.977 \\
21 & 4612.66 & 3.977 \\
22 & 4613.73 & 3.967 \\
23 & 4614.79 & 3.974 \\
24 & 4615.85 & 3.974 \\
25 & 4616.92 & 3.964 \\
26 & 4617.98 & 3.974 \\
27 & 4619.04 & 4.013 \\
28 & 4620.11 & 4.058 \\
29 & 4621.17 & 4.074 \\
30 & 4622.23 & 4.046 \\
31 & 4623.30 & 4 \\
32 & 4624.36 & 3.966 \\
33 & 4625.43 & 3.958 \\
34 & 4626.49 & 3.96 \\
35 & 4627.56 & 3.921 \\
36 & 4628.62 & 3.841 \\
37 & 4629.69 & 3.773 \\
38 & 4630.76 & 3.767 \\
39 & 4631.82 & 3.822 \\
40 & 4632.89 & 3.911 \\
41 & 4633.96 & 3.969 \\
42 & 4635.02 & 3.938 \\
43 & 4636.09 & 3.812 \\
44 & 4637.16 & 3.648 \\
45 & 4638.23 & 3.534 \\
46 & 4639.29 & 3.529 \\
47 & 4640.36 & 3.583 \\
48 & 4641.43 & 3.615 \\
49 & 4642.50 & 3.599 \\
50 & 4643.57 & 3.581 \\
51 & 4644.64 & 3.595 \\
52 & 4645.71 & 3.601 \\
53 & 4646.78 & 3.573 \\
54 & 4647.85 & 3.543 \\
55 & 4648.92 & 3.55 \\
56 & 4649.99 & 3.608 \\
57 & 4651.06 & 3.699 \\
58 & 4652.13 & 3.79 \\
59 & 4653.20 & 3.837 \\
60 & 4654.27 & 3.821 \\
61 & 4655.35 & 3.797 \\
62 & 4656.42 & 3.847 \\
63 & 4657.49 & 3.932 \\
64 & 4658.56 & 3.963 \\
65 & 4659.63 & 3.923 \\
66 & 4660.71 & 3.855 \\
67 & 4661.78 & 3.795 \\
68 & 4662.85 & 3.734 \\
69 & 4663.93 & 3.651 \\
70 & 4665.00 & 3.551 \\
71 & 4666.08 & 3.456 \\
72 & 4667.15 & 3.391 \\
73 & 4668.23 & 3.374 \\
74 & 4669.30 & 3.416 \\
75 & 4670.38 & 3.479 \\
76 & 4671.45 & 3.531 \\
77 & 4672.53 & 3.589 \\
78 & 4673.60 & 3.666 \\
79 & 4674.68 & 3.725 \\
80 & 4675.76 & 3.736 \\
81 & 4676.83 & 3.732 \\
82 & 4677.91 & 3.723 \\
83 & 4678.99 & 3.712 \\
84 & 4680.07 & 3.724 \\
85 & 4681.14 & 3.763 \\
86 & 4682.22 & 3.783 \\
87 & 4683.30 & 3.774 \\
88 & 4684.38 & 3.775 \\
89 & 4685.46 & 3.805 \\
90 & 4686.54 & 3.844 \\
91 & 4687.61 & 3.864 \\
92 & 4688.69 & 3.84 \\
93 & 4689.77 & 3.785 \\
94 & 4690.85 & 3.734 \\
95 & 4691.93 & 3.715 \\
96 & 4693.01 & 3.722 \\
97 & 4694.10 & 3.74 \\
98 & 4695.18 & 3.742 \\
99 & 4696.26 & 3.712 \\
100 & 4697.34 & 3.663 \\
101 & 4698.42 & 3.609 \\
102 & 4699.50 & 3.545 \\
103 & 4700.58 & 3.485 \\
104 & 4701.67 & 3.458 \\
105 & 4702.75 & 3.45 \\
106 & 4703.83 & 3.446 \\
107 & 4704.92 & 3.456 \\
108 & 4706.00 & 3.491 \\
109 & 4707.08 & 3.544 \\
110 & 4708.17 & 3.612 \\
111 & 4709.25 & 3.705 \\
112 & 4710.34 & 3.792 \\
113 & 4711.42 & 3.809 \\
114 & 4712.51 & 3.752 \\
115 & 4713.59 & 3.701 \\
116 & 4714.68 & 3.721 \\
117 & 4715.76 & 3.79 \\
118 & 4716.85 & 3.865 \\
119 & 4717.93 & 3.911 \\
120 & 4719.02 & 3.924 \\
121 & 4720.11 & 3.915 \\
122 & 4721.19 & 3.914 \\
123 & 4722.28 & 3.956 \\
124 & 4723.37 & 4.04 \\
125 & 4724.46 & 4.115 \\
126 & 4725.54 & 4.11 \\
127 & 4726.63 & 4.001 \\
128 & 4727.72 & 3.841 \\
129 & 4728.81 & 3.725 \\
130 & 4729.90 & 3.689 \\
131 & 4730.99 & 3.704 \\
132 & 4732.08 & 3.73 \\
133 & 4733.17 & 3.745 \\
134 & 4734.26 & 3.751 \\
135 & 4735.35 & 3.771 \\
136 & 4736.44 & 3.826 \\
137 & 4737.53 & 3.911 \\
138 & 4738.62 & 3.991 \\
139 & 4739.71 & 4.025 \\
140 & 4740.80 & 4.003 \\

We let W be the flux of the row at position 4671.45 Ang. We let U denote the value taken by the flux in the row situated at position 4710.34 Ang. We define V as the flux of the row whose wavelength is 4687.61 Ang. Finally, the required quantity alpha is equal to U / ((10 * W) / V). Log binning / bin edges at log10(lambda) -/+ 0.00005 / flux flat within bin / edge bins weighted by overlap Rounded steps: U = 3.792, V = 3.864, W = 3.531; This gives 0.415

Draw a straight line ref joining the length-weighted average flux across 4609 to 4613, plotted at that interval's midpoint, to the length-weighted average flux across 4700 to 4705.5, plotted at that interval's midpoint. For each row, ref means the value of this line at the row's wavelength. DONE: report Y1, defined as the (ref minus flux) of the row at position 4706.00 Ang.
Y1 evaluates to -0.05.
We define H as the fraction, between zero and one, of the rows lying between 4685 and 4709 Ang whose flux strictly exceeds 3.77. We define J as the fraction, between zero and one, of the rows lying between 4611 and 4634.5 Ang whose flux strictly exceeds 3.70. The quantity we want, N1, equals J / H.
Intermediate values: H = 0.23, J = 1.00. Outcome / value 4.4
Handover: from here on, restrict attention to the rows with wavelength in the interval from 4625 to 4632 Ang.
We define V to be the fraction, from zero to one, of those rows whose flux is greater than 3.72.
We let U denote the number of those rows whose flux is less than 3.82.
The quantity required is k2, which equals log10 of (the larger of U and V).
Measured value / 0.3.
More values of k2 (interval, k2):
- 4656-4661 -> 0.0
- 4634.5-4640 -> 0.6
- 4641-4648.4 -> 0.8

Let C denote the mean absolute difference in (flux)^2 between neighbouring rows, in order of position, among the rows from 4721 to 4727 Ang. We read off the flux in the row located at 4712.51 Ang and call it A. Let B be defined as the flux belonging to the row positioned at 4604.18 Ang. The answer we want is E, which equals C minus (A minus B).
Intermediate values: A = 3.752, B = 3.844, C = 0.51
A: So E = 0.6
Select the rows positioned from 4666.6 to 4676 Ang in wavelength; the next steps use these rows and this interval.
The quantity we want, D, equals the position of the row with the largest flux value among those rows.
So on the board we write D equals 4675.76 Ang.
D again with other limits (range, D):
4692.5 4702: 4695.18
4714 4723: 4722.28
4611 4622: 4621.17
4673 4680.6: 4675.76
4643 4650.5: 4649.99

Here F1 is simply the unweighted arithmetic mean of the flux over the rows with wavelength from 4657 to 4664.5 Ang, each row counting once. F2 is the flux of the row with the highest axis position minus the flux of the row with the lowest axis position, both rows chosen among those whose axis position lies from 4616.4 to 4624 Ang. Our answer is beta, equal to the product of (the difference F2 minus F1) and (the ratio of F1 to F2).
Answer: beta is -405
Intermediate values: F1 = 3.84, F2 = 0.0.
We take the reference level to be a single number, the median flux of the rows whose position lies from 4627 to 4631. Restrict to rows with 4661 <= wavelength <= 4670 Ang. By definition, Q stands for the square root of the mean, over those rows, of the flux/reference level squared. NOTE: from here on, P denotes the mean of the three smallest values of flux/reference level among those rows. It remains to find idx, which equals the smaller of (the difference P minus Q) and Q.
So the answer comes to -0.041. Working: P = 0.89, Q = 0.93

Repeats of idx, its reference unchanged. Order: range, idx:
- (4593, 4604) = -0.011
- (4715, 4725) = -0.022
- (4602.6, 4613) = -0.017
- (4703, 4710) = -0.021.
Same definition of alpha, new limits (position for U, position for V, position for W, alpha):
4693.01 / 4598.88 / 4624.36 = 0.350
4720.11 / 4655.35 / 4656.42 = 0.386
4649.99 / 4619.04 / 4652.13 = 0.382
